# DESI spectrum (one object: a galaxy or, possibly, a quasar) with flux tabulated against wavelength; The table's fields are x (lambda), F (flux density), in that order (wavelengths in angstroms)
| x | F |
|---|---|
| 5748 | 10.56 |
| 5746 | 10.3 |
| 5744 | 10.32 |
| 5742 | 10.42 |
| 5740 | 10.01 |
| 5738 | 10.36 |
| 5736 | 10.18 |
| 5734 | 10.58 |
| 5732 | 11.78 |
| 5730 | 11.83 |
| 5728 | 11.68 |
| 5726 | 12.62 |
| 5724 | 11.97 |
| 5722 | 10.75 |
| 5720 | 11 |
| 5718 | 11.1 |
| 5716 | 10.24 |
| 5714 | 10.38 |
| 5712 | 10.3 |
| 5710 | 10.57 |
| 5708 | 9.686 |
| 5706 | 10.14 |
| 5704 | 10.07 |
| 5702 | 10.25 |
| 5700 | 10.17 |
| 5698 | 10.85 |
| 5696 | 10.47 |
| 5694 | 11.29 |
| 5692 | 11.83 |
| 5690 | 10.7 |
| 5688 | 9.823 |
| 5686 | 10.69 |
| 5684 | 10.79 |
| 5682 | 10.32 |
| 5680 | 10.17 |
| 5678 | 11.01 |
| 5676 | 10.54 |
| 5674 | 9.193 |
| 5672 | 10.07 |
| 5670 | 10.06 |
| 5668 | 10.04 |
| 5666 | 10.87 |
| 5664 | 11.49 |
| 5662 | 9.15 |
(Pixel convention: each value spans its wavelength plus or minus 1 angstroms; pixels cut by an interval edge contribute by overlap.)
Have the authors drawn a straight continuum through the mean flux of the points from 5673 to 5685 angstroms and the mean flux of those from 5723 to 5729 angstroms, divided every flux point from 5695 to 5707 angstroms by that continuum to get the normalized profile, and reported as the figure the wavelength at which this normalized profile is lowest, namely 5704 angstroms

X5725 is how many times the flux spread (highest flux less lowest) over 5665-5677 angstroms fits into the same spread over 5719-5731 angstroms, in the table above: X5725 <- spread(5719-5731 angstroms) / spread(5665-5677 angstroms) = 1.12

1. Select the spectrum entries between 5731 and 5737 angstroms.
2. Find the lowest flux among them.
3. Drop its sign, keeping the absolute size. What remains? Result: 10.2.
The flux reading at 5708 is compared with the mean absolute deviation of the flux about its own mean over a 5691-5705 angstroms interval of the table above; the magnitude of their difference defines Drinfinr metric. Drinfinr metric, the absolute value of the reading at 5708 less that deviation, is 9.2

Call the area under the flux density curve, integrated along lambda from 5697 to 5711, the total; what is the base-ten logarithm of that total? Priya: 2.16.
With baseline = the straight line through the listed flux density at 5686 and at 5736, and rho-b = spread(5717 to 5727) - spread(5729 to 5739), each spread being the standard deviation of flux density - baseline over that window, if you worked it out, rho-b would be 0.04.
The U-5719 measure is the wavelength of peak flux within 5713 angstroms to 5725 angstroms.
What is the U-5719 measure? 5724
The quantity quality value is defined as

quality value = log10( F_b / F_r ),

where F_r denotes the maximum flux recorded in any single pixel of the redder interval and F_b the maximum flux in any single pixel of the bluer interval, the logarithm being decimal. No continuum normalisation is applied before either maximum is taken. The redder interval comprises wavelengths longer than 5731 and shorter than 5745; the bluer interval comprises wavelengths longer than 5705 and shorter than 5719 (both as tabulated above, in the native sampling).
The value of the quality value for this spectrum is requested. -0.026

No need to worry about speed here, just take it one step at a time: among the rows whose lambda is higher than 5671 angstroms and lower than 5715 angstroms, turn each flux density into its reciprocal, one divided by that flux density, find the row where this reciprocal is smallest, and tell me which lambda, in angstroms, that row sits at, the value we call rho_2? 5692 angstroms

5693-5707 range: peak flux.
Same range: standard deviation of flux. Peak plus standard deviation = 11.7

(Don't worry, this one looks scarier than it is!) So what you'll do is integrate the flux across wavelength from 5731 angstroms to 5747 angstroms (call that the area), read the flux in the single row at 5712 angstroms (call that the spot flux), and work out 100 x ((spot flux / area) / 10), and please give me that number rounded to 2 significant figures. 0.61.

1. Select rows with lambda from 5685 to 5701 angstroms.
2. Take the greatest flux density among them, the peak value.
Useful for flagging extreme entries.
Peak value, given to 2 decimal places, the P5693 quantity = 11.83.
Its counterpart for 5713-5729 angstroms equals 12.62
